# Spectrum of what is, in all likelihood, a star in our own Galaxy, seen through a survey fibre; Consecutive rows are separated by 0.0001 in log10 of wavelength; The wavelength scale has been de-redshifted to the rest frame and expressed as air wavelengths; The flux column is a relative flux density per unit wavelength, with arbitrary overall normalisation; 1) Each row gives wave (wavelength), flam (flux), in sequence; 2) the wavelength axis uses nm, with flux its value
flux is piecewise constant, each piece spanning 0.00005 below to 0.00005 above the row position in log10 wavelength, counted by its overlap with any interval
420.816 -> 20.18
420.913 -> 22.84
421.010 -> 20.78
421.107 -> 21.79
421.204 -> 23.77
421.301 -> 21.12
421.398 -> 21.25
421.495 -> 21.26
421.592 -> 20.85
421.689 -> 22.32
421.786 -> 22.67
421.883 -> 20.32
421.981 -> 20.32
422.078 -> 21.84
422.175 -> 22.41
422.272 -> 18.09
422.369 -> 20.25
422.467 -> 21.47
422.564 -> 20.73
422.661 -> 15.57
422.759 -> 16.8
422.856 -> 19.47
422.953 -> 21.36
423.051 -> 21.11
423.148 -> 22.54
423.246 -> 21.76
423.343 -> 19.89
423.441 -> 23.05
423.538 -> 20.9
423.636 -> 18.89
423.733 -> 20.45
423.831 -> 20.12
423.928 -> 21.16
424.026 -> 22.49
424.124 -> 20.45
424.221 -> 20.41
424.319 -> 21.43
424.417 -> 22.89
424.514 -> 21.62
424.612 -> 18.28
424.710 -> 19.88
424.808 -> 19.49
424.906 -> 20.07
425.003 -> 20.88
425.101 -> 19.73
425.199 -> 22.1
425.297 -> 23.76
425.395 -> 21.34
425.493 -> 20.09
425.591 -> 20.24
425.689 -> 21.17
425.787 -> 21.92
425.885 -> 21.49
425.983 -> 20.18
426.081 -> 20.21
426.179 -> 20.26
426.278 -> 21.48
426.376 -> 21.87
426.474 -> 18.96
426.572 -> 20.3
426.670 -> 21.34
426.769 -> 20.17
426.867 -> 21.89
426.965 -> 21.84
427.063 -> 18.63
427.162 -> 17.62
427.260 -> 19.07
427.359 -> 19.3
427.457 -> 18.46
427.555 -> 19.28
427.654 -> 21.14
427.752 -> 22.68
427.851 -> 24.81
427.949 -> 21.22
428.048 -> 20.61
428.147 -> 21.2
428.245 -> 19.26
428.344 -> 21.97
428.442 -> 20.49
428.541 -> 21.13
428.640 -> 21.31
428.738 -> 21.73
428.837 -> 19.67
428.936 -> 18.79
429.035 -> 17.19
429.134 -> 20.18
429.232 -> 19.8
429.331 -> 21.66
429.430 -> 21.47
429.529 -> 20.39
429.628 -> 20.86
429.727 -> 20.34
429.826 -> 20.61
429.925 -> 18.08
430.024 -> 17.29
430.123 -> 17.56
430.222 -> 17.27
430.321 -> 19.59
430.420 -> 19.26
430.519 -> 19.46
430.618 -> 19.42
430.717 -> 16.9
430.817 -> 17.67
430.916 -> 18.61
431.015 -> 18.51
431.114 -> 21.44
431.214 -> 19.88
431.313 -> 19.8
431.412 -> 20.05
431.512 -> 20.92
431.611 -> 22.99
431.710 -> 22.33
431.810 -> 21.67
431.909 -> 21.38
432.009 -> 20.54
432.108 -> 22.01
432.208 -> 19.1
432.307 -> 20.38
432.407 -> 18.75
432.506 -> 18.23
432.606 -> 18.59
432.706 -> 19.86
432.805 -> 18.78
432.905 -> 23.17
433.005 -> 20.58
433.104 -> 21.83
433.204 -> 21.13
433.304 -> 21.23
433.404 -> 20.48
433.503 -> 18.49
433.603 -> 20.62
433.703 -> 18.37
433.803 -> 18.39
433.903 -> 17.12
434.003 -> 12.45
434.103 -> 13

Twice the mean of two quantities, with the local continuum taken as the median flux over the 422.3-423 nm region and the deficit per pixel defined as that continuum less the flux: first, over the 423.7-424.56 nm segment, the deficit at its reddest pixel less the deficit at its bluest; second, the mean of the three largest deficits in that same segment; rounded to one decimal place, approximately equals -1.2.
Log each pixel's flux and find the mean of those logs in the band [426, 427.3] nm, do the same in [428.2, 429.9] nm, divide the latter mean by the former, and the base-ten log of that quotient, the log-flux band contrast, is 0.001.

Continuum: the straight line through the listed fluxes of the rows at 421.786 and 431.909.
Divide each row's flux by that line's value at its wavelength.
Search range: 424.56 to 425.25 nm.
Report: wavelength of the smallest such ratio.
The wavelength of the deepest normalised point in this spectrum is 424.612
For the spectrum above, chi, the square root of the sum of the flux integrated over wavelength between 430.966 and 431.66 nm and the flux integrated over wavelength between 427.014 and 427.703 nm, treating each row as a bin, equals 5.23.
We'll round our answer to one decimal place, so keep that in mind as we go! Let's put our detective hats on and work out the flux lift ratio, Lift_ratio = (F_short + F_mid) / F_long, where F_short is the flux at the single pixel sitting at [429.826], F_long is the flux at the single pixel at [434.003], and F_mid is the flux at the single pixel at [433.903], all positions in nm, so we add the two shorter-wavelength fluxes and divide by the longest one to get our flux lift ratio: 3.0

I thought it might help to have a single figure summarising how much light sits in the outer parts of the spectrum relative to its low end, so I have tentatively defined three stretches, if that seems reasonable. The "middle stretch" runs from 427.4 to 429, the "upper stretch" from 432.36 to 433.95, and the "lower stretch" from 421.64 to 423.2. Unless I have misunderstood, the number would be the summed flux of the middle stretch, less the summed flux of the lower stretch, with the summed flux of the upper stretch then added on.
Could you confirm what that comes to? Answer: 322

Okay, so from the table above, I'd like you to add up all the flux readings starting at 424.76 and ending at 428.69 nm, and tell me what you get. 829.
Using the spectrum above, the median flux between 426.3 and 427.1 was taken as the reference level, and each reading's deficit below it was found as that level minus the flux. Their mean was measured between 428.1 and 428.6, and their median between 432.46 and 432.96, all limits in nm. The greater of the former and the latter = 2.0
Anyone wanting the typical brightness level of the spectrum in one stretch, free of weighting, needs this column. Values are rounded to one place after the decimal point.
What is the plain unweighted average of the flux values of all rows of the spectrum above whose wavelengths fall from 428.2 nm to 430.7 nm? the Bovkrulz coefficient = 19.8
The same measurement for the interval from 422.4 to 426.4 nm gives 20.7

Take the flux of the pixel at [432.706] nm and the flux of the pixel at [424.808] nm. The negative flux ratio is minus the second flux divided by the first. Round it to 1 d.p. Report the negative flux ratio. -1.0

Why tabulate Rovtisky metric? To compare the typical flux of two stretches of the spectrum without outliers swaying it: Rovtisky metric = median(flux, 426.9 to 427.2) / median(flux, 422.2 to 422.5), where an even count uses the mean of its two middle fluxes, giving 0.92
